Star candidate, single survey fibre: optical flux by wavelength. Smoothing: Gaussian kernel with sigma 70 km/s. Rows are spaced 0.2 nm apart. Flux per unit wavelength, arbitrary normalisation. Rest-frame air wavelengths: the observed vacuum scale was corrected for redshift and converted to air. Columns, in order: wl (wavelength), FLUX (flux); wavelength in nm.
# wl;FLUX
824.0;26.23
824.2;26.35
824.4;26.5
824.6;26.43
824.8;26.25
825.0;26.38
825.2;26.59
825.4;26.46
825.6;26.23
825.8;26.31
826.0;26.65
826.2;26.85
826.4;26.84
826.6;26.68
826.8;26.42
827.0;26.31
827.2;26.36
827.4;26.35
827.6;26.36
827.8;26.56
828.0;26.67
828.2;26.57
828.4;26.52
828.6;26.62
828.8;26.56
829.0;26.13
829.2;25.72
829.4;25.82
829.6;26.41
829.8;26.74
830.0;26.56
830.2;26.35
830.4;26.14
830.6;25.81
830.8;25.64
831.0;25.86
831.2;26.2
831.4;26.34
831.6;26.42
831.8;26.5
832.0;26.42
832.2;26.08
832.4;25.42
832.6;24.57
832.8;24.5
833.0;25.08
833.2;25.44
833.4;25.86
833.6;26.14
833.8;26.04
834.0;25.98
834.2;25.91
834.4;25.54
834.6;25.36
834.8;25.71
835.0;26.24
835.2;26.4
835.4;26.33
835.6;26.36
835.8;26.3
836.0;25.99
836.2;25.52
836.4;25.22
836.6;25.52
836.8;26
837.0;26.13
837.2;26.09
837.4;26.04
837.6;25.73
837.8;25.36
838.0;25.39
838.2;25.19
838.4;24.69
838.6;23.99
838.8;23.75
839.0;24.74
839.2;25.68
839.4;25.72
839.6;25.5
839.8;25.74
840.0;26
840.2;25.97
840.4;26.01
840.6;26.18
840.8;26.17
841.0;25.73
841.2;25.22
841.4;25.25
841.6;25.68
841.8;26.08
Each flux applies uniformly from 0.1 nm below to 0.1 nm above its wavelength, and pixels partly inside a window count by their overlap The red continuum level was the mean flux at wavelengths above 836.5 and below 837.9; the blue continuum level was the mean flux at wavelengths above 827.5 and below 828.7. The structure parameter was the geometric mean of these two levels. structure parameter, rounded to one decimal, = 26.2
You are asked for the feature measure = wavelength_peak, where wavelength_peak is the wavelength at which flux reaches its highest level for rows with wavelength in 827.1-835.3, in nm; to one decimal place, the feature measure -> 829.8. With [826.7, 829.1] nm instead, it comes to 828.0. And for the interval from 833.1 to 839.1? 835.2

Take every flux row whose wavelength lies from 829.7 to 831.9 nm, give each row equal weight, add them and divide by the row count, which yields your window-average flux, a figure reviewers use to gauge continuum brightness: 26.2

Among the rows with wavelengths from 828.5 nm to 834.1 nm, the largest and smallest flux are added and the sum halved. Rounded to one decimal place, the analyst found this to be 25.6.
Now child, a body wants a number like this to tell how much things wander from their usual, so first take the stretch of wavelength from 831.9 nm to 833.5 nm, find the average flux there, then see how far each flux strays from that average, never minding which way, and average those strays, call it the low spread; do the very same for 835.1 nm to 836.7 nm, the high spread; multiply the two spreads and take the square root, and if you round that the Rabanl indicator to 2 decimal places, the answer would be 0.46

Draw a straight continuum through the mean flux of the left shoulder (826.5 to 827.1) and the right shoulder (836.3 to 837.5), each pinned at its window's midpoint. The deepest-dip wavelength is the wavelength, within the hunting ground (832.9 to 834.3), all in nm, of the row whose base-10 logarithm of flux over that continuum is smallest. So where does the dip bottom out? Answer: 833.0 nm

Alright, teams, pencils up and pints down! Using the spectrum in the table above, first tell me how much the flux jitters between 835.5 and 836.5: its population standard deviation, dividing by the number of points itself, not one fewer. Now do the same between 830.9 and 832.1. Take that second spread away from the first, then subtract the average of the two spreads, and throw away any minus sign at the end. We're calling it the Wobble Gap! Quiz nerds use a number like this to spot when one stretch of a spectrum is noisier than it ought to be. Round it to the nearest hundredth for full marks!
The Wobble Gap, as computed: 0.10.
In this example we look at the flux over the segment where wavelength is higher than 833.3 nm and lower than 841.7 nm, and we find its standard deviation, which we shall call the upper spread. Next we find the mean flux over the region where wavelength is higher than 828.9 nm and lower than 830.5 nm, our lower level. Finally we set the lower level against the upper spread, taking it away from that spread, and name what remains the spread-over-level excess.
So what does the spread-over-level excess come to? -25.7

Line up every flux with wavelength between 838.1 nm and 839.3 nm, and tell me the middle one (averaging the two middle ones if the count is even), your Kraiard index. 24.7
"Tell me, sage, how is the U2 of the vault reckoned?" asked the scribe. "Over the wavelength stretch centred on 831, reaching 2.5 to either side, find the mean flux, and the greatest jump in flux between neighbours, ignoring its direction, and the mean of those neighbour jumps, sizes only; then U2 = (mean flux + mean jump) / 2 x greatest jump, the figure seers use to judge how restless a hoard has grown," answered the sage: 11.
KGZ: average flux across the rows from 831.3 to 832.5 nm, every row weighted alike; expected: 26.2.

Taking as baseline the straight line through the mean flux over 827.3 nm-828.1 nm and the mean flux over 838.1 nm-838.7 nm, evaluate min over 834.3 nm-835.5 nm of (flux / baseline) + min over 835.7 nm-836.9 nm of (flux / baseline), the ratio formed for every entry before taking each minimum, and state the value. 2.01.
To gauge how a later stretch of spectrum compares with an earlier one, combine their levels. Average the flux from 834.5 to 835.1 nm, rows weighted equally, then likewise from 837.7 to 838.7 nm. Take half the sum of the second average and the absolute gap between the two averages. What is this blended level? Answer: 12.9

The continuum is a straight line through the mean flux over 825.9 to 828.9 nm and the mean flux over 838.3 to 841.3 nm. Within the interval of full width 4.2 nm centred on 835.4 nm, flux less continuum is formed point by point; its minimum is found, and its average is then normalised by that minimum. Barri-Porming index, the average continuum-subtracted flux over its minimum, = -0.2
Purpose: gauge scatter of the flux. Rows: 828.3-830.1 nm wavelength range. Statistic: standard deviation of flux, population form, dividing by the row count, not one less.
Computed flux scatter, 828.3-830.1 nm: 0.35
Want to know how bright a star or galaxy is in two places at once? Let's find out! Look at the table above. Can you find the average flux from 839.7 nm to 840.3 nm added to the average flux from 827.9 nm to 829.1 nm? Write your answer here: 52.4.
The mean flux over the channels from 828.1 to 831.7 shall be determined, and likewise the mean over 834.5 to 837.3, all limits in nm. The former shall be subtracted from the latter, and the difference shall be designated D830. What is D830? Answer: -0.30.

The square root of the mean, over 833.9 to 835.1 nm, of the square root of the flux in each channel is 2.254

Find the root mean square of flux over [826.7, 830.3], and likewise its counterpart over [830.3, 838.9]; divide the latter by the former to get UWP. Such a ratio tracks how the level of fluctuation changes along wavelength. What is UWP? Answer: 0.97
